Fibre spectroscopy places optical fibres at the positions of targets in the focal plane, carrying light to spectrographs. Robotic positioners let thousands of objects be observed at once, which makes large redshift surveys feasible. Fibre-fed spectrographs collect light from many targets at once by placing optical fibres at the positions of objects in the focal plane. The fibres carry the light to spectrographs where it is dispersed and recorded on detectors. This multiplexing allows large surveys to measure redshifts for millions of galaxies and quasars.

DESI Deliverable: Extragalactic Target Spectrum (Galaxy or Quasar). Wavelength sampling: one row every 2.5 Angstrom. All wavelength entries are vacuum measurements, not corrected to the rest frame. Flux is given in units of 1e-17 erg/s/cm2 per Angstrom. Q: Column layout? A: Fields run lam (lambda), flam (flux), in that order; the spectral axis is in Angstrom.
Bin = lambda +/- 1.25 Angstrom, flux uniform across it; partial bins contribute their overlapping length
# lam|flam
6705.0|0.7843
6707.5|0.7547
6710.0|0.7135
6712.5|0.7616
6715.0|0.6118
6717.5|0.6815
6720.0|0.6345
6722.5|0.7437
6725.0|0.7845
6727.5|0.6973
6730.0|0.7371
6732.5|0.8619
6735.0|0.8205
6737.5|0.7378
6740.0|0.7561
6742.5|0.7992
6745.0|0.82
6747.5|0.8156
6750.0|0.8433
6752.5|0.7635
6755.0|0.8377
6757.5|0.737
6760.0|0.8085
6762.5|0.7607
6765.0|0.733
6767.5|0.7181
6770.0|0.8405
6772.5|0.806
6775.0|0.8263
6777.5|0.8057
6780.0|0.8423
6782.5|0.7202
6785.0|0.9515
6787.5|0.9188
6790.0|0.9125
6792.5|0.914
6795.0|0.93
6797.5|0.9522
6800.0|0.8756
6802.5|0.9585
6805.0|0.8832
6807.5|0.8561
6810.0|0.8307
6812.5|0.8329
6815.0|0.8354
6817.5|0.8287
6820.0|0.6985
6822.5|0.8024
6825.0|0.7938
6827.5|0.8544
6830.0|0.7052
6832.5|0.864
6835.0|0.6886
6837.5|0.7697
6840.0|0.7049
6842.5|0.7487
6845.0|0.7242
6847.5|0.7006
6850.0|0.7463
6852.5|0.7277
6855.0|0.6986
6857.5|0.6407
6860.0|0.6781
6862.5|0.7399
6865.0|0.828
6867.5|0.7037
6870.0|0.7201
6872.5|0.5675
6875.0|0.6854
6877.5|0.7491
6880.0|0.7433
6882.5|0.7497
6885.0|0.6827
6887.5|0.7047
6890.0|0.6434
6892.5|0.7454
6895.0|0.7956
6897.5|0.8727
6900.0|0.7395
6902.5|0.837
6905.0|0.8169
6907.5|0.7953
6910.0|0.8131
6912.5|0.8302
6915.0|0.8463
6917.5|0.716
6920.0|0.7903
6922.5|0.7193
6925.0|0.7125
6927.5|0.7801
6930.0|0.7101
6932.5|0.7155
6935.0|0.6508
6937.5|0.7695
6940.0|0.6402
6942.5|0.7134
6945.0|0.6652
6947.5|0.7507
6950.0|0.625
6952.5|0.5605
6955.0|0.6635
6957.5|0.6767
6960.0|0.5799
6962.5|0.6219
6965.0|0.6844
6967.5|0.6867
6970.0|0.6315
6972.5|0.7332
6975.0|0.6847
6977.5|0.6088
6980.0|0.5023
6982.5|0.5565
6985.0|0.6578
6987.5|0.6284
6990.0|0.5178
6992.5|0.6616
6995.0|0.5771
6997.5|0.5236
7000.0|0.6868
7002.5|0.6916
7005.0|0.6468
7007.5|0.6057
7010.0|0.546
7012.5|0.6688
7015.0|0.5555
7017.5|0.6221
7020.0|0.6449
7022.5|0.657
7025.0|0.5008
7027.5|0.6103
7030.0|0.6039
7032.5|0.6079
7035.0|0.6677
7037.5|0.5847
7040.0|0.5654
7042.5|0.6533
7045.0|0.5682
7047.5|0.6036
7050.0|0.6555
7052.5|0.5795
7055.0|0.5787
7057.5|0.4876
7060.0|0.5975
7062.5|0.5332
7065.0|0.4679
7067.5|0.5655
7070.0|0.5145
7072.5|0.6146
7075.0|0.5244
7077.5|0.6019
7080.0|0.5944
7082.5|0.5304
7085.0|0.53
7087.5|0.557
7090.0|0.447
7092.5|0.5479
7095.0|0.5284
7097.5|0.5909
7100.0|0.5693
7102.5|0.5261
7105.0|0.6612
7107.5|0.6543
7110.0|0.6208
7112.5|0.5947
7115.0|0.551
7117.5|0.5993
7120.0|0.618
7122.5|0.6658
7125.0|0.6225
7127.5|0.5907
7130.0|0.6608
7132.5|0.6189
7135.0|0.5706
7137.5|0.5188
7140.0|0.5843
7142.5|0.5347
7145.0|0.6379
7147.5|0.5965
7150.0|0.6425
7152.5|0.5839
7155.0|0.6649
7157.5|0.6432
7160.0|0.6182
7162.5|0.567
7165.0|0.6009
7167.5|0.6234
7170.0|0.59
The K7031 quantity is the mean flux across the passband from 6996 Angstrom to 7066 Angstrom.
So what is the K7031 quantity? 0.60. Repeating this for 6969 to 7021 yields 0.62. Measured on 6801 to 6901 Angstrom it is 0.76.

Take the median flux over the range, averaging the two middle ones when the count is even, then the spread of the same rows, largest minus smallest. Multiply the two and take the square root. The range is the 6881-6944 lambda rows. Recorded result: 0.42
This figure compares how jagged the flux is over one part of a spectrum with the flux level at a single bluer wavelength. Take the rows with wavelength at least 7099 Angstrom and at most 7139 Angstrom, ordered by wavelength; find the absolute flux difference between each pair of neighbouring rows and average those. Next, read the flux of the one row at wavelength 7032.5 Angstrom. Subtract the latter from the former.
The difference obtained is -0.56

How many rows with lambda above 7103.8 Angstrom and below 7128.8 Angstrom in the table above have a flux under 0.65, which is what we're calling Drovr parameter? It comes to 7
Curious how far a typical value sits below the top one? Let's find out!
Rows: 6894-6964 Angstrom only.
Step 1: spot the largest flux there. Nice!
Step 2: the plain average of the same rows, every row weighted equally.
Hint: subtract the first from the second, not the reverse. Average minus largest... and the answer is -0.144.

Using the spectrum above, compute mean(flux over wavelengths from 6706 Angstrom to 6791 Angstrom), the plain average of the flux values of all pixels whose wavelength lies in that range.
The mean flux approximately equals 0.78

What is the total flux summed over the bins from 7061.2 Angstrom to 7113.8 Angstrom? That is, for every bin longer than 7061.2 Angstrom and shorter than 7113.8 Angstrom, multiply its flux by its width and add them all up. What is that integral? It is 29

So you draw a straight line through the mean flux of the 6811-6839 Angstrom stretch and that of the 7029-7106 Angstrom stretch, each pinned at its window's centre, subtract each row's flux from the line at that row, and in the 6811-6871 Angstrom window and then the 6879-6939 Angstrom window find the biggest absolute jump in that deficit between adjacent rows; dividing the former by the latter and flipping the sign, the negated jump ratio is -1.32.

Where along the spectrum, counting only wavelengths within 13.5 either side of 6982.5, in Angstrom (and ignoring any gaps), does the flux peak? 6972.5 Angstrom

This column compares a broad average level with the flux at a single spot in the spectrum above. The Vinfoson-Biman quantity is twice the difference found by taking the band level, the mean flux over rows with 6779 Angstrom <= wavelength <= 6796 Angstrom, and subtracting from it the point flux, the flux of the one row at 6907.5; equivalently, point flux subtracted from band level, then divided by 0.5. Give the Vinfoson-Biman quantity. 0.18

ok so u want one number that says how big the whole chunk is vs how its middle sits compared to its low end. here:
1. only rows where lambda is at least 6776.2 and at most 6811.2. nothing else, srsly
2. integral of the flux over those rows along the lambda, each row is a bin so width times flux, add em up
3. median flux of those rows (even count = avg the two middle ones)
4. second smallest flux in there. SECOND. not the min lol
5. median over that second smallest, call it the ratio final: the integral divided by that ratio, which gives 28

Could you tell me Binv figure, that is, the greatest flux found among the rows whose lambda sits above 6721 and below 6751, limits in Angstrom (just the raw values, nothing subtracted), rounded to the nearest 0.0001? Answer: 0.8619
